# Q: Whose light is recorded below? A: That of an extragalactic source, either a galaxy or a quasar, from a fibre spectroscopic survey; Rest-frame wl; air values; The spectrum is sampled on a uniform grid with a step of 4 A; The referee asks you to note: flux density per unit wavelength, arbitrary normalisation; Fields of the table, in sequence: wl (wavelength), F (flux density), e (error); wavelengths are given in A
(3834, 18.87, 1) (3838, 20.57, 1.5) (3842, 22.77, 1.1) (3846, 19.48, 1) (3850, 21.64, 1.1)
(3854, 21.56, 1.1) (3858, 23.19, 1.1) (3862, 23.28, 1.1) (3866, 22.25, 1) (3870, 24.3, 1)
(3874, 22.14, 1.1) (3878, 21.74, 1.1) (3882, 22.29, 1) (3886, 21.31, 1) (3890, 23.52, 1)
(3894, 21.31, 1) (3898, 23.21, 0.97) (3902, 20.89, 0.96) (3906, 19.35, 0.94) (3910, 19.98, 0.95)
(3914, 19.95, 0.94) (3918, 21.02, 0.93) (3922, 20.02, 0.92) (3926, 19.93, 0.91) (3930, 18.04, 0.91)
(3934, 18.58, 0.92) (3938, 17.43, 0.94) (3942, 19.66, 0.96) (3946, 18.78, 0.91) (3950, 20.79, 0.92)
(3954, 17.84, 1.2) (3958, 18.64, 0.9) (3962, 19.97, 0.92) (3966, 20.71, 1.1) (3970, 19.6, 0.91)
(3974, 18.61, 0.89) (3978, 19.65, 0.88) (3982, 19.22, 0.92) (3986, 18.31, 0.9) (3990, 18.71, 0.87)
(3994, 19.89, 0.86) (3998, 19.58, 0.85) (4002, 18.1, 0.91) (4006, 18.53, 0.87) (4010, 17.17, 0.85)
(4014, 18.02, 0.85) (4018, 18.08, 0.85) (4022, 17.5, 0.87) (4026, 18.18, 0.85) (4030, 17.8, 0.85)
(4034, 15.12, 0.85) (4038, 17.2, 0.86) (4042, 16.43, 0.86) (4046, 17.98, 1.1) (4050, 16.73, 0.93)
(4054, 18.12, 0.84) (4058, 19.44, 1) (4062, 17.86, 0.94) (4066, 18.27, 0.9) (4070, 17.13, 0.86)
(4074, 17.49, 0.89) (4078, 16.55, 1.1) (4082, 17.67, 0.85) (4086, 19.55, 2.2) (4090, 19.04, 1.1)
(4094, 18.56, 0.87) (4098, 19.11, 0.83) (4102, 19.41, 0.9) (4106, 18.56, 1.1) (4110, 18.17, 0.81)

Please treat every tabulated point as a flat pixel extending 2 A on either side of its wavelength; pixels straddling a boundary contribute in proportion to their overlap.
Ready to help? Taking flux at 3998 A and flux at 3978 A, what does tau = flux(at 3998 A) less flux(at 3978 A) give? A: -0.1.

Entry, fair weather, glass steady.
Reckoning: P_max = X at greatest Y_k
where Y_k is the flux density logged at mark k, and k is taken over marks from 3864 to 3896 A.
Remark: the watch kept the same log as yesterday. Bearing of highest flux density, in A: 3870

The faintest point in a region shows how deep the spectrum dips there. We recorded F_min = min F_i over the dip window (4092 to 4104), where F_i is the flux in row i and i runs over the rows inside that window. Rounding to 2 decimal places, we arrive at 18.56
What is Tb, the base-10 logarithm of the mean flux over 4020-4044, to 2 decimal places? 1.23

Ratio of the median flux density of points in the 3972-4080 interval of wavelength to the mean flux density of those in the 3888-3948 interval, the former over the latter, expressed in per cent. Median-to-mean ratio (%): 89.9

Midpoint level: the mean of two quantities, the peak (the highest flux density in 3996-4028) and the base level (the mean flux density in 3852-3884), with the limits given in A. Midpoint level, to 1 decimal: 21.1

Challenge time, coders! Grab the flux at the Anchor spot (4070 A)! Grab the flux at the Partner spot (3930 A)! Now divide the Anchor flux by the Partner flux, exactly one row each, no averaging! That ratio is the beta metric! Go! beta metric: 0.95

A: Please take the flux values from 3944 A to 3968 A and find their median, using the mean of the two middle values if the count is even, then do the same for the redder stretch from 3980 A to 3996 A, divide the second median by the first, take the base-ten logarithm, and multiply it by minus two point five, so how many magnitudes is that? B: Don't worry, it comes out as 0.02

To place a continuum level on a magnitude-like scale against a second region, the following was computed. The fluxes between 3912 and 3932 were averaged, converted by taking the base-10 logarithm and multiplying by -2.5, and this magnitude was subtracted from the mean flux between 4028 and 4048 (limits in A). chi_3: 20.1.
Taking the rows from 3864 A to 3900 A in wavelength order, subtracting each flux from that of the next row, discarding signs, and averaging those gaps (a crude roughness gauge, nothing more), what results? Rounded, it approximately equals 1.6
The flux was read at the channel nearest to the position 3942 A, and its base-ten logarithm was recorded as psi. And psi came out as 1.29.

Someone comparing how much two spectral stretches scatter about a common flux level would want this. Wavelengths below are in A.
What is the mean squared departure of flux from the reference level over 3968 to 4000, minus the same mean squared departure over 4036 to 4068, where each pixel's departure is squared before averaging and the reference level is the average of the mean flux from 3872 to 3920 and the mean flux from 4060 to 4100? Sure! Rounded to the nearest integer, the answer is -4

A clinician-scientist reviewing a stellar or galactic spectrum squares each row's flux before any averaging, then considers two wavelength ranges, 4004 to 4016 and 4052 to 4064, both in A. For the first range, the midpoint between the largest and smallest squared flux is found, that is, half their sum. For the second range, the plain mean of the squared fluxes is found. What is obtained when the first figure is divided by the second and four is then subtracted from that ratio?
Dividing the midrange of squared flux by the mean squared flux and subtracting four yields -3.07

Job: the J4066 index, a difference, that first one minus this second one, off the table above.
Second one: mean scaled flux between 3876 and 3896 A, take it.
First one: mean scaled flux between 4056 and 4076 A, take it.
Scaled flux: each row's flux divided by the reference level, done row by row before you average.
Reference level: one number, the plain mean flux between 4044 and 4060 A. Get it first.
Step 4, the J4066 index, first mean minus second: -0.22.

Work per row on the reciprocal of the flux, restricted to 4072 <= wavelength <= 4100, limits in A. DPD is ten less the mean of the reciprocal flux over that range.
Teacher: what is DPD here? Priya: 9.95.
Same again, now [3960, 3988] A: 9.95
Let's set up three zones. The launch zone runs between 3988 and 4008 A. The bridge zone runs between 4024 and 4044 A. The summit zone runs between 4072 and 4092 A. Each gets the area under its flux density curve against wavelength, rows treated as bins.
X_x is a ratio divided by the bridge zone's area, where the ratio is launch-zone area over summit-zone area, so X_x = 0.0031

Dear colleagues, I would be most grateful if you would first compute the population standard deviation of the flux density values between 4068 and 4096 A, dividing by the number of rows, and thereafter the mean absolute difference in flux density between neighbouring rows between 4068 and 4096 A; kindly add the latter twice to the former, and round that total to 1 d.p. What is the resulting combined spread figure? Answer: 2.8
